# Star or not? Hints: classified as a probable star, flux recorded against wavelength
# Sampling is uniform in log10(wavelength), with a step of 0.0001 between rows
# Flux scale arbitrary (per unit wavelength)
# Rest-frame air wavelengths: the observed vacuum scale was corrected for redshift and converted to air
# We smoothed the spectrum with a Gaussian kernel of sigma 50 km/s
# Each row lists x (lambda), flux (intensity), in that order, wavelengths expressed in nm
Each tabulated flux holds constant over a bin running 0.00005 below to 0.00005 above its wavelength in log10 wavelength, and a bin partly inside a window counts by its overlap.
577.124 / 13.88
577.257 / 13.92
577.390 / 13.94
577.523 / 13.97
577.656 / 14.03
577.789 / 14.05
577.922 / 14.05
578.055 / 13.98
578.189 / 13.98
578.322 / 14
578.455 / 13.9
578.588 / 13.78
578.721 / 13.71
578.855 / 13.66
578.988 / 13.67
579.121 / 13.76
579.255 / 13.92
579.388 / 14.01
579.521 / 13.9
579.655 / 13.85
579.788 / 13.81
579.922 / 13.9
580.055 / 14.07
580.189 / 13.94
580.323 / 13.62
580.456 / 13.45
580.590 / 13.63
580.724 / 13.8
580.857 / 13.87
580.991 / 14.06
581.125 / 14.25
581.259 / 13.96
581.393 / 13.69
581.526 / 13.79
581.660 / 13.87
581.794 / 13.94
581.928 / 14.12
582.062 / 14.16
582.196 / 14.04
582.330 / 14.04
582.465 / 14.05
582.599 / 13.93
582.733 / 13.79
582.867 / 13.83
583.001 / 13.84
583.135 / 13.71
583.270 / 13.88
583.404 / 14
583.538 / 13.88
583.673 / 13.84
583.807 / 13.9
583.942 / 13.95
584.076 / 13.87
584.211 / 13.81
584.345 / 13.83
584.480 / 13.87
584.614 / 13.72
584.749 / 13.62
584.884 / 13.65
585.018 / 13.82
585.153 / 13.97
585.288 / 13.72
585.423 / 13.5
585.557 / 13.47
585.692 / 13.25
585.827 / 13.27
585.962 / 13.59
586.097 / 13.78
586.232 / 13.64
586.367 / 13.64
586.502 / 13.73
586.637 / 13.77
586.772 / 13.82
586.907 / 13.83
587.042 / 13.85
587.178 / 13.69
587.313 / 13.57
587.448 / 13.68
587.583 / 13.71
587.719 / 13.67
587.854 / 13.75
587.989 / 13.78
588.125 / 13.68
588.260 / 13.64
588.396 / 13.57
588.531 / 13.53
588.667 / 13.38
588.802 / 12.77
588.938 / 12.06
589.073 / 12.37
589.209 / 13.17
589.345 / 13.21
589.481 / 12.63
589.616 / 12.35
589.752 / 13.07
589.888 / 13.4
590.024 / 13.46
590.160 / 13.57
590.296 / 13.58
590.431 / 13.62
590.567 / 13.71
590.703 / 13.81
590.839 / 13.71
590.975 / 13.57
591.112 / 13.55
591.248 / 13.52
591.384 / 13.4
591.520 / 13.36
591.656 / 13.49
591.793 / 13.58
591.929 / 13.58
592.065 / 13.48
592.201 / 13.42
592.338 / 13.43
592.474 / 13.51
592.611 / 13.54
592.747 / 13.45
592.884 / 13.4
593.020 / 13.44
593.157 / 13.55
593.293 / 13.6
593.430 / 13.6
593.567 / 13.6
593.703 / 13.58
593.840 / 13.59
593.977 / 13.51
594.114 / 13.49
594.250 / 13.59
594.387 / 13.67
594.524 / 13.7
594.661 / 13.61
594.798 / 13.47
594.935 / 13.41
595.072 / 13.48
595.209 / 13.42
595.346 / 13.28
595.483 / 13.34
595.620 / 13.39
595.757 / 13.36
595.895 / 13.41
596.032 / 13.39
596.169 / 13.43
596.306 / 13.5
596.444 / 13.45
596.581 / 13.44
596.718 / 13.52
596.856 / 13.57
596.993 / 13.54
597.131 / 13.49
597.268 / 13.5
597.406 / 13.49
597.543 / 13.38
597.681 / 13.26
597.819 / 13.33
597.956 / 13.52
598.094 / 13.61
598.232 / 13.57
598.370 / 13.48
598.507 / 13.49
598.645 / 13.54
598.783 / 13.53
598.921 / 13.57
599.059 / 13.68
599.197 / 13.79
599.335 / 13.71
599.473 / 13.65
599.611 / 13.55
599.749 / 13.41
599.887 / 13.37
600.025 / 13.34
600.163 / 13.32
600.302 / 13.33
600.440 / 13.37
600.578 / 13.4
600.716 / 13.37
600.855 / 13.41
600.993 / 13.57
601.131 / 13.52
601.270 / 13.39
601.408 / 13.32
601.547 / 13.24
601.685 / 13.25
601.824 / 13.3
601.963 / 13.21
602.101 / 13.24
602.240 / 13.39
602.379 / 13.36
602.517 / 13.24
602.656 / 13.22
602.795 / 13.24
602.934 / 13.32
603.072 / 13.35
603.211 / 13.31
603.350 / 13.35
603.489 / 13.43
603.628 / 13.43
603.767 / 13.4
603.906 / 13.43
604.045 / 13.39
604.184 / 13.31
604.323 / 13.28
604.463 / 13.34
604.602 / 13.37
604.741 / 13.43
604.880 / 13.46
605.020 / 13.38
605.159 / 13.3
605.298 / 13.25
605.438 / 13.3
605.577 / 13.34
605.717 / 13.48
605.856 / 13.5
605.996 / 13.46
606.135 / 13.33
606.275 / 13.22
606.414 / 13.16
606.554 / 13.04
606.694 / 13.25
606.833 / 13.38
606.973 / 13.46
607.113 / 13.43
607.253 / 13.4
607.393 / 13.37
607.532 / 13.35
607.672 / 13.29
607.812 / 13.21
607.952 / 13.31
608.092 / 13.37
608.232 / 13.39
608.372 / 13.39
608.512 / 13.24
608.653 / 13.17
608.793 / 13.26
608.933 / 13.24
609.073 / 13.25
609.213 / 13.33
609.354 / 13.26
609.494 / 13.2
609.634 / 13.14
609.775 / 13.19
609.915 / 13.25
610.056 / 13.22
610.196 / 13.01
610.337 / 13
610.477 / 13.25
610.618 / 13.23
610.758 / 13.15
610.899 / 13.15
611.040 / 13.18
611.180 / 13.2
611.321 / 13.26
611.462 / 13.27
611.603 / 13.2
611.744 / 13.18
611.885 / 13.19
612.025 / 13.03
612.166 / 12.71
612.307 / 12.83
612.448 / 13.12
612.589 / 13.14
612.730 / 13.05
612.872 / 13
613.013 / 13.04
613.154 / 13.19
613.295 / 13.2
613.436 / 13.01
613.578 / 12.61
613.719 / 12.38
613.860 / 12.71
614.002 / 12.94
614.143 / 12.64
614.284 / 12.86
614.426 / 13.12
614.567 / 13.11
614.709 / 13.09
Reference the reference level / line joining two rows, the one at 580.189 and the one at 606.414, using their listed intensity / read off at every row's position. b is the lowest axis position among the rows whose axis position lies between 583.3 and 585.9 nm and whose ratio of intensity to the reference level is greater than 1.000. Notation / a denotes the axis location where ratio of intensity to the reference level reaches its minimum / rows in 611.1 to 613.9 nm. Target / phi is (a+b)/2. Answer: 598.56 nm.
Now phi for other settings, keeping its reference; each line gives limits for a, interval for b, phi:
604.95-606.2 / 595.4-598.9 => 600.80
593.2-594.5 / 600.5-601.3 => 597.35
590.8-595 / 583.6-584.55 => 587.60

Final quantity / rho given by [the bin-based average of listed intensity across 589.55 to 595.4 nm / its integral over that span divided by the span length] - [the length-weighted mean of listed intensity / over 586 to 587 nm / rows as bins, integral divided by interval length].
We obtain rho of -0.26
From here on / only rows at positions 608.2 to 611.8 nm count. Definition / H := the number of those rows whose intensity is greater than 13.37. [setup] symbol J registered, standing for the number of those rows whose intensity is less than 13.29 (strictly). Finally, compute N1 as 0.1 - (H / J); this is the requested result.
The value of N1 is 0.0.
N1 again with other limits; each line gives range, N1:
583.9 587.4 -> -11.9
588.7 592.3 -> -2.0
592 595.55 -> -23.9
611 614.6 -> 0.1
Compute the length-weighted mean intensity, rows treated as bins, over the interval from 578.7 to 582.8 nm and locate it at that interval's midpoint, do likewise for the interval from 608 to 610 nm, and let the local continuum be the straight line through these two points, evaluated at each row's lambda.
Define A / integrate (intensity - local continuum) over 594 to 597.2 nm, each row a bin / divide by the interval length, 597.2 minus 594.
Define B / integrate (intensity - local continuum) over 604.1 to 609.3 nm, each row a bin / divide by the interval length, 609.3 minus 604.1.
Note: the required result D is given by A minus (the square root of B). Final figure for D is -0.202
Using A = -0.077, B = 0.016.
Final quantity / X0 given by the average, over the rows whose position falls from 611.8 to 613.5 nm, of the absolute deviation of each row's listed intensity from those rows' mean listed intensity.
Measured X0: 0.11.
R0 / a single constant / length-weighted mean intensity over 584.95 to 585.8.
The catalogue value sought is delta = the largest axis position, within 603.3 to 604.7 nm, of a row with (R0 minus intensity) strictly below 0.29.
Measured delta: 604.602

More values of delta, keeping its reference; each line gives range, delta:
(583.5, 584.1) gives 584.076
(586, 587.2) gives 587.178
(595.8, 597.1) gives 596.993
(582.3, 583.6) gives 583.538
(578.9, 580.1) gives 580.055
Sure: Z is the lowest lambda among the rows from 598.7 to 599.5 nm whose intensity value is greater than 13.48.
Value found 598.783 nm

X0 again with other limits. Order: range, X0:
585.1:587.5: 0.14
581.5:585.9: 0.15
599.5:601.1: 0.06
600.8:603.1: 0.08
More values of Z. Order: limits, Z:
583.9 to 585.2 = 583.942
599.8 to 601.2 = 600.993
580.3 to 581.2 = 580.323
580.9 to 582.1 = 580.991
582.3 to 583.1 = 582.330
